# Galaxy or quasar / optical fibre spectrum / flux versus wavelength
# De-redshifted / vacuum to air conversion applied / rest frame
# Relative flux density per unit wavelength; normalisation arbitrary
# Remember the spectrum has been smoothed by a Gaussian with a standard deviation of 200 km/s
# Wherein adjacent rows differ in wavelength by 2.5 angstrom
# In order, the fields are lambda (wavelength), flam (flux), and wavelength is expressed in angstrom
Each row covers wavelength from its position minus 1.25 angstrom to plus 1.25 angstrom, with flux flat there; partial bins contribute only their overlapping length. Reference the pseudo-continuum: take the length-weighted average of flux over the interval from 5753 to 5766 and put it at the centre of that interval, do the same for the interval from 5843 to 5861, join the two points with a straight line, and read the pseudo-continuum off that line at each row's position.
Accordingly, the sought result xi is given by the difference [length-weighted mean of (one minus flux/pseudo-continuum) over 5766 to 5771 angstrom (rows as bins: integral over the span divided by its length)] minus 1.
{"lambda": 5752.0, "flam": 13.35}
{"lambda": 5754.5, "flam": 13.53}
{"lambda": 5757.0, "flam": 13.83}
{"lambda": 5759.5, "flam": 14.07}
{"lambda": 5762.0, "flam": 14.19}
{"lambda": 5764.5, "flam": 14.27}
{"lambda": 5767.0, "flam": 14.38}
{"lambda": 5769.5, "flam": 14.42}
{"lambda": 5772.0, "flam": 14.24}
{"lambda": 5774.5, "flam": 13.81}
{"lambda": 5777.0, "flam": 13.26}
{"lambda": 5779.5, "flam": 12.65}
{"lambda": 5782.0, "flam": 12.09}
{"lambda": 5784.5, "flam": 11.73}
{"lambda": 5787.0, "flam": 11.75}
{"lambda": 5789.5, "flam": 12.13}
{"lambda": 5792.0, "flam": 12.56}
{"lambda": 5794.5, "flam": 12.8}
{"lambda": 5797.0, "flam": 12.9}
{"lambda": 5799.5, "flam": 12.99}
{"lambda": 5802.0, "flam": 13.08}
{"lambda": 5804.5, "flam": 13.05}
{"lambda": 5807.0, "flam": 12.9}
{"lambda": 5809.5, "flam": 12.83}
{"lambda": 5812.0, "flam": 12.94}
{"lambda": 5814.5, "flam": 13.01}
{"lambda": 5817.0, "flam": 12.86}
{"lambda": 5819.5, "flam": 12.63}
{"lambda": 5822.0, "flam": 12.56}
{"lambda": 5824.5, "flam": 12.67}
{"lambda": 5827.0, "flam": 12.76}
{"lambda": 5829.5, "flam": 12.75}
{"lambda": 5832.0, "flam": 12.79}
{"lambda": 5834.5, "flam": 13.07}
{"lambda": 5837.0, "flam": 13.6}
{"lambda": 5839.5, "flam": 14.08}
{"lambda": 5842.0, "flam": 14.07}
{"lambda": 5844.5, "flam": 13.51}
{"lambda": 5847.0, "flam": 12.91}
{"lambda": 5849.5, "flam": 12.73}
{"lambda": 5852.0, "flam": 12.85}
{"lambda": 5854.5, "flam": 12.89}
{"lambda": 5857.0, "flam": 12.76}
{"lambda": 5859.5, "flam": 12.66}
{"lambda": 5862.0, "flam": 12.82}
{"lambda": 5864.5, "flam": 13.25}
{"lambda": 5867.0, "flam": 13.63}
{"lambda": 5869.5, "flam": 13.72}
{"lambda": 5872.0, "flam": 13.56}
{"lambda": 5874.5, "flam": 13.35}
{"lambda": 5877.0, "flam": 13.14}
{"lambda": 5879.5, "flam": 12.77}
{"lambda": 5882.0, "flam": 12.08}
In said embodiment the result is -1.04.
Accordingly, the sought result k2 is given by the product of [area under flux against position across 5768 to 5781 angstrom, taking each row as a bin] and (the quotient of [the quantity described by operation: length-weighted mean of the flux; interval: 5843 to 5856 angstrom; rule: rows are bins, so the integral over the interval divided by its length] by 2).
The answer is 1154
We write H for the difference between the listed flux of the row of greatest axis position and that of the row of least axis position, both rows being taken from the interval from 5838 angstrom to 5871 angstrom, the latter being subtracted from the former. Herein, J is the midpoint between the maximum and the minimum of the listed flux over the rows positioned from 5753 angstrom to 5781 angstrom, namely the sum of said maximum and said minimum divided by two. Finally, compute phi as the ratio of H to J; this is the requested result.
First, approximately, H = -0.4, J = 13.5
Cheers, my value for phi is -0.03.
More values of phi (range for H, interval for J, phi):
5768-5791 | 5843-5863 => -0.18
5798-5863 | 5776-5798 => -0.01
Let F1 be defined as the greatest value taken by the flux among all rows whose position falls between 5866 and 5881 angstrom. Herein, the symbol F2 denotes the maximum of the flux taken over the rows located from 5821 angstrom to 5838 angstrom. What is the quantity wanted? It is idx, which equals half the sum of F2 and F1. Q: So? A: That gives 13.7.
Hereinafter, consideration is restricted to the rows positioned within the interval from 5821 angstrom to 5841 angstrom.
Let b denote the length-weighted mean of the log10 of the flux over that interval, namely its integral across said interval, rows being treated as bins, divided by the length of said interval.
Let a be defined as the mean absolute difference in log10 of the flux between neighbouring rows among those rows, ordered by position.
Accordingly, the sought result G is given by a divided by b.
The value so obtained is 0.0064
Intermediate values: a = 0.0072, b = 1.12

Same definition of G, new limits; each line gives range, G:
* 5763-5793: 0.0101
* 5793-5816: 0.0027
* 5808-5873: 0.0060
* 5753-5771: 0.0040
